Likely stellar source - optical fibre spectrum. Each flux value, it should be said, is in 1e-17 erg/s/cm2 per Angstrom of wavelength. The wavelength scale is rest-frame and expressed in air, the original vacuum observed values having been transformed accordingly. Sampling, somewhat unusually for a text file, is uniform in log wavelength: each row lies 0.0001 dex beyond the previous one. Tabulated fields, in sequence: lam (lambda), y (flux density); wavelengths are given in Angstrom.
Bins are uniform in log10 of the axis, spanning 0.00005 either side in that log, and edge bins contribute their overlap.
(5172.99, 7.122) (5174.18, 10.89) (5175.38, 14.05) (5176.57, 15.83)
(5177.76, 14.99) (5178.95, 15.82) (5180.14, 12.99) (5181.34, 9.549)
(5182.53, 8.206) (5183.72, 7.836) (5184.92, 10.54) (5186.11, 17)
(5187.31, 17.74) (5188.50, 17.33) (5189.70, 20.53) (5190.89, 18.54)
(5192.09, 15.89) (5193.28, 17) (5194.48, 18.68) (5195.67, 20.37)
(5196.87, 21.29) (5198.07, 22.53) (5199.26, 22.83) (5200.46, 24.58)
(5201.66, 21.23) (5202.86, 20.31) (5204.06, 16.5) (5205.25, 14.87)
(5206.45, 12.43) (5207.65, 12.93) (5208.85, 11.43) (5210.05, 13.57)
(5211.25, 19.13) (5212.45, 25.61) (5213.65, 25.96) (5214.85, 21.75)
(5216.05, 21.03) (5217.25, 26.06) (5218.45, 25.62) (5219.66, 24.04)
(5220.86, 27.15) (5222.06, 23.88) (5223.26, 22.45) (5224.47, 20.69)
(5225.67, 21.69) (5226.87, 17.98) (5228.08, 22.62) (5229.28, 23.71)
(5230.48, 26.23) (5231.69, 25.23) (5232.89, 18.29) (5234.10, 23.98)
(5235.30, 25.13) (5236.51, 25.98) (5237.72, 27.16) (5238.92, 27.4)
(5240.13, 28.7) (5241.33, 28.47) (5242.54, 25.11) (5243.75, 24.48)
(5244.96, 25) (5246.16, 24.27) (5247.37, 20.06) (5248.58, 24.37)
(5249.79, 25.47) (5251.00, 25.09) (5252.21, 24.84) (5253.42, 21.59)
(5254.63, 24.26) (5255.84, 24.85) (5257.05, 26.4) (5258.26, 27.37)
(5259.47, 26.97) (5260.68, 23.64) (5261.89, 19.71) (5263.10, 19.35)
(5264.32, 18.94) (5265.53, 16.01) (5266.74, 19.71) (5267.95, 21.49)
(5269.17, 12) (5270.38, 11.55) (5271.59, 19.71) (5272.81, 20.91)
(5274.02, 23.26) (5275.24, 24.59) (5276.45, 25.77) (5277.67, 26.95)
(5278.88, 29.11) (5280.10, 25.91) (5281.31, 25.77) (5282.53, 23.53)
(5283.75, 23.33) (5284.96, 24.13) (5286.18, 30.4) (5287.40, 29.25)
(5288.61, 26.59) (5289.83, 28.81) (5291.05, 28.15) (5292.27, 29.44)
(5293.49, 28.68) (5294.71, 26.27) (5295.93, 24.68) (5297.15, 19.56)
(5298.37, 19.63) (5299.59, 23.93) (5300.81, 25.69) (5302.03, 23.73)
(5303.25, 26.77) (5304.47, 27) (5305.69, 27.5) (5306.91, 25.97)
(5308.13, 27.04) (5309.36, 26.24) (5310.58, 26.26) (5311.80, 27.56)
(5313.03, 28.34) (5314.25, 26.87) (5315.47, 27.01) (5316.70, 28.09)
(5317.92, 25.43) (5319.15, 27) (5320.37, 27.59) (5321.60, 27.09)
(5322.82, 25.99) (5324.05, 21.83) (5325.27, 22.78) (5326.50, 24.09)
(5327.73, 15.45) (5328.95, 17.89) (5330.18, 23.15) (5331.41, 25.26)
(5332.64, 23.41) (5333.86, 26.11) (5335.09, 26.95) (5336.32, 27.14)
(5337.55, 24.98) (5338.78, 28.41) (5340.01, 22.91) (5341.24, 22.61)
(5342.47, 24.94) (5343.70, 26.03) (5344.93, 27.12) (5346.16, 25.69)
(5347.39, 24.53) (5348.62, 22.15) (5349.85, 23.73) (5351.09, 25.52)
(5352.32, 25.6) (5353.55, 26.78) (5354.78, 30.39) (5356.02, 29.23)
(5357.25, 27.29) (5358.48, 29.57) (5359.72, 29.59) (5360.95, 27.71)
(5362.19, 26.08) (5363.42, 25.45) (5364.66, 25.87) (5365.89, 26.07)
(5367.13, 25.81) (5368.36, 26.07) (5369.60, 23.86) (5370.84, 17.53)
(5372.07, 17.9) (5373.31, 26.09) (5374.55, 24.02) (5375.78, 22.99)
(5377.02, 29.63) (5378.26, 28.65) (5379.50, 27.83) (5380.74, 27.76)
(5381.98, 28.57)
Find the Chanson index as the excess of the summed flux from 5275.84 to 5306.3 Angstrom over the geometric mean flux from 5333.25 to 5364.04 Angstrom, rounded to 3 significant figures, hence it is 624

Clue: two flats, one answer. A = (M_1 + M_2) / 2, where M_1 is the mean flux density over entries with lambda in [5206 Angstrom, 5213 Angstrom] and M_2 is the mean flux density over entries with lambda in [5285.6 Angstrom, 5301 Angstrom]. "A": 21.0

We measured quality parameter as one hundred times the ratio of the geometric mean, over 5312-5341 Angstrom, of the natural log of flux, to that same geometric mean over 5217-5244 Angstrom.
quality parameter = 101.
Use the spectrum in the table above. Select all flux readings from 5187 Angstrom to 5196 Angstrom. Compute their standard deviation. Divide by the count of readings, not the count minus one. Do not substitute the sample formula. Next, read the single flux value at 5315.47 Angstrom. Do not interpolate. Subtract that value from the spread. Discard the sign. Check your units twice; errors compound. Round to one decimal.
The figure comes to 25.5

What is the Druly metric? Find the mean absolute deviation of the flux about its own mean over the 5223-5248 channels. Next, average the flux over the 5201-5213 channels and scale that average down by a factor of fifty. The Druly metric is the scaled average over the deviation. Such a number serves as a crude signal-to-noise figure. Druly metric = 0.142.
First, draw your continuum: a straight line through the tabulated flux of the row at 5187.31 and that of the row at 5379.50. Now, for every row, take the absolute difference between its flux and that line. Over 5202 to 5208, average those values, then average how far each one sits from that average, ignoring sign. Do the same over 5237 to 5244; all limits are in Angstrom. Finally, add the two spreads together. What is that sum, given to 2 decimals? 3.18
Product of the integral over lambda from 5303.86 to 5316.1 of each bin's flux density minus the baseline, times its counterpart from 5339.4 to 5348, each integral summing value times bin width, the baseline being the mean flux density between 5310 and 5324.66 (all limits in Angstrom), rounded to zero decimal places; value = -72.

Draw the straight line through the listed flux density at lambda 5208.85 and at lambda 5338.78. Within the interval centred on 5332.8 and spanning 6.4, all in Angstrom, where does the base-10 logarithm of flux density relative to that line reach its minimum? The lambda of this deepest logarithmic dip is 5332.64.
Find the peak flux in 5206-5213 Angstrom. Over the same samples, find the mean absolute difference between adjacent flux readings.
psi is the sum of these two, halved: 14.4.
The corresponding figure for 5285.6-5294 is 15.9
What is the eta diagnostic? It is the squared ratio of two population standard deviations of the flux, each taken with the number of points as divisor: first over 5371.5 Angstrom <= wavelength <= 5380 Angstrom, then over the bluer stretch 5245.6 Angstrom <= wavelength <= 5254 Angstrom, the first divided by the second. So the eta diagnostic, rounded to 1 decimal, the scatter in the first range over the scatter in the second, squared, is 4.0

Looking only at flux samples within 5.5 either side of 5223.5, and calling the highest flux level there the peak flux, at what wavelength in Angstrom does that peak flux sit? 5220.86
